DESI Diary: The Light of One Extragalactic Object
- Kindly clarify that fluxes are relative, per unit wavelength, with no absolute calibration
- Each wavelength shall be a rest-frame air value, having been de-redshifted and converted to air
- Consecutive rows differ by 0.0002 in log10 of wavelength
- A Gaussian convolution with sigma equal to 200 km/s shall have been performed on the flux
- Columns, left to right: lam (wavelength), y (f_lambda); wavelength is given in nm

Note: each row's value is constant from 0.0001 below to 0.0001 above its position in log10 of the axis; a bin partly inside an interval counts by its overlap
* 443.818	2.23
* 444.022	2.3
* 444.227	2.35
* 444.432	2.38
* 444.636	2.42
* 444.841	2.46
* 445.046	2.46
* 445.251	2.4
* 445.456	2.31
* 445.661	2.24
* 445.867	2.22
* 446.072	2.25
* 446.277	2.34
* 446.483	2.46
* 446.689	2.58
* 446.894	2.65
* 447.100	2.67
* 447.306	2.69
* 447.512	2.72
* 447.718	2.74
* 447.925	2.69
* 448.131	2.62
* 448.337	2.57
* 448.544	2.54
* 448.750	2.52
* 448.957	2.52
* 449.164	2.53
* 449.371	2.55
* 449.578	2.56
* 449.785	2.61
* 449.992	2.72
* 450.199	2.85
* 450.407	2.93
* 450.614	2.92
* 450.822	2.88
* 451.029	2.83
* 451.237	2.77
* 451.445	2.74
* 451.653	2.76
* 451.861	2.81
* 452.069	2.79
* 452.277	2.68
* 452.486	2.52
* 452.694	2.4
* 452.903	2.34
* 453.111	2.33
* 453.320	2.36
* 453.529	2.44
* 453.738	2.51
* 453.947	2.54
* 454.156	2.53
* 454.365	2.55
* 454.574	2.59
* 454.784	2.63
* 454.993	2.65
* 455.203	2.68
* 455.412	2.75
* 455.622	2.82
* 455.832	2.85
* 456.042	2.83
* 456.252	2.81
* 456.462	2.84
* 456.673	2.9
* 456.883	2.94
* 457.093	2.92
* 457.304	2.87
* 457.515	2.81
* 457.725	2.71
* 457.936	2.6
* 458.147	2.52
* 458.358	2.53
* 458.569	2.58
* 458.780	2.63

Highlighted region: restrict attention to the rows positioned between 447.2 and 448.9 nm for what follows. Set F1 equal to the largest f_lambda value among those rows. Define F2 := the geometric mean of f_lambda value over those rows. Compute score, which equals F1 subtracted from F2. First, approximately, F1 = 2.74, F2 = 2.64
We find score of -0.10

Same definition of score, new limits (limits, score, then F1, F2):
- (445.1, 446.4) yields -0.11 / 2.4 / 2.29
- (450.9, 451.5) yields -0.05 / 2.83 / 2.78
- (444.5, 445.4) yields -0.03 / 2.46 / 2.43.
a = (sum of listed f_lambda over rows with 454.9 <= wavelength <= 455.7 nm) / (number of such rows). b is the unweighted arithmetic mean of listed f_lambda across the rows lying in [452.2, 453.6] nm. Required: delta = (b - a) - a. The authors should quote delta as -3.0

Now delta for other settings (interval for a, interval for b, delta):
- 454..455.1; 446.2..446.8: -2.7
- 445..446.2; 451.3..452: -1.9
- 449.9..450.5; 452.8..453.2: -3.3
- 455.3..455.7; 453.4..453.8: -3.1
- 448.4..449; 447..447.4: -2.4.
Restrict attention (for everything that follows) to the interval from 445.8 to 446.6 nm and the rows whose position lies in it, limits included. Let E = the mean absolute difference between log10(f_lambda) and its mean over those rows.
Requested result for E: 0.015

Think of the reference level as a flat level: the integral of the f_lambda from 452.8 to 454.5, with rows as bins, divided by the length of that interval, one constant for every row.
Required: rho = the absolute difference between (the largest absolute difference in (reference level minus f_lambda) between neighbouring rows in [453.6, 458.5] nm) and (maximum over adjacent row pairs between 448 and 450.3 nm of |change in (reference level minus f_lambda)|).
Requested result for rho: 0.020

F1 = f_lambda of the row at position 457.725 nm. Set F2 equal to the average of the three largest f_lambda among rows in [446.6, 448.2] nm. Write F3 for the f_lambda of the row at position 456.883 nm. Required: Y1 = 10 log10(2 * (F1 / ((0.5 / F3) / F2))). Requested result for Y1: 19.4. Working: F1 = 2.71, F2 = 2.72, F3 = 2.94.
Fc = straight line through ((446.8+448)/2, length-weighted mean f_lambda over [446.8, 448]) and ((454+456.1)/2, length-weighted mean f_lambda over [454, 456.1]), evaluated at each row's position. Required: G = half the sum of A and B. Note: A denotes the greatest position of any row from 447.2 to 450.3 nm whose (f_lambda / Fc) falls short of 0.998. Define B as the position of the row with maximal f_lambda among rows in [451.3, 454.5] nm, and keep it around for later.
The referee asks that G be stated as 450.82 nm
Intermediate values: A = 449.785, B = 451.861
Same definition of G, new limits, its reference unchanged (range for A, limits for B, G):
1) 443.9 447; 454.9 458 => 451.89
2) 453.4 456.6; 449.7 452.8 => 452.70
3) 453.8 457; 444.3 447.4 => 451.15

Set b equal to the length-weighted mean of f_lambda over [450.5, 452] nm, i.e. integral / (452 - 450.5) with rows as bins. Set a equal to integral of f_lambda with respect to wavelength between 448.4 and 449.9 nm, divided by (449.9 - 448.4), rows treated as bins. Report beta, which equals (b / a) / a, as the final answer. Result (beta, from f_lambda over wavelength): 0.43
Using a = 2.55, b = 2.82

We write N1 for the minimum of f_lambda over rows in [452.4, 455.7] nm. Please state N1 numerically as 2.33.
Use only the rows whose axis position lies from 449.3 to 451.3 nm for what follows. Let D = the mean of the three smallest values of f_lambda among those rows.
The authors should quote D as 2.57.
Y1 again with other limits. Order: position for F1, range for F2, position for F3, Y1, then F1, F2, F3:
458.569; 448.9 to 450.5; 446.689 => 18.8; 2.58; 2.83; 2.58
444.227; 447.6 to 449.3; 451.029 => 18.5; 2.35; 2.68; 2.83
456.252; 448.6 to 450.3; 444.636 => 18.7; 2.81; 2.73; 2.42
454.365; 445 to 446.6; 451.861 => 18.4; 2.55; 2.44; 2.81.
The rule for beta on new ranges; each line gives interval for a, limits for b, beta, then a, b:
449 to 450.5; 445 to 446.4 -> 0.32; 2.67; 2.31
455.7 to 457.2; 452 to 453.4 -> 0.30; 2.87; 2.48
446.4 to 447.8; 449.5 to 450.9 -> 0.40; 2.65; 2.78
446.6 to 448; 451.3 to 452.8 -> 0.37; 2.68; 2.67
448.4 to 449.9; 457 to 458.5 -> 0.42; 2.55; 2.70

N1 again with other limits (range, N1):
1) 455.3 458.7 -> 2.52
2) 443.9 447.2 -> 2.22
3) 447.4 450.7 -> 2.52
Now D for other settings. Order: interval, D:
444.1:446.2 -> 2.24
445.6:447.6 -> 2.24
